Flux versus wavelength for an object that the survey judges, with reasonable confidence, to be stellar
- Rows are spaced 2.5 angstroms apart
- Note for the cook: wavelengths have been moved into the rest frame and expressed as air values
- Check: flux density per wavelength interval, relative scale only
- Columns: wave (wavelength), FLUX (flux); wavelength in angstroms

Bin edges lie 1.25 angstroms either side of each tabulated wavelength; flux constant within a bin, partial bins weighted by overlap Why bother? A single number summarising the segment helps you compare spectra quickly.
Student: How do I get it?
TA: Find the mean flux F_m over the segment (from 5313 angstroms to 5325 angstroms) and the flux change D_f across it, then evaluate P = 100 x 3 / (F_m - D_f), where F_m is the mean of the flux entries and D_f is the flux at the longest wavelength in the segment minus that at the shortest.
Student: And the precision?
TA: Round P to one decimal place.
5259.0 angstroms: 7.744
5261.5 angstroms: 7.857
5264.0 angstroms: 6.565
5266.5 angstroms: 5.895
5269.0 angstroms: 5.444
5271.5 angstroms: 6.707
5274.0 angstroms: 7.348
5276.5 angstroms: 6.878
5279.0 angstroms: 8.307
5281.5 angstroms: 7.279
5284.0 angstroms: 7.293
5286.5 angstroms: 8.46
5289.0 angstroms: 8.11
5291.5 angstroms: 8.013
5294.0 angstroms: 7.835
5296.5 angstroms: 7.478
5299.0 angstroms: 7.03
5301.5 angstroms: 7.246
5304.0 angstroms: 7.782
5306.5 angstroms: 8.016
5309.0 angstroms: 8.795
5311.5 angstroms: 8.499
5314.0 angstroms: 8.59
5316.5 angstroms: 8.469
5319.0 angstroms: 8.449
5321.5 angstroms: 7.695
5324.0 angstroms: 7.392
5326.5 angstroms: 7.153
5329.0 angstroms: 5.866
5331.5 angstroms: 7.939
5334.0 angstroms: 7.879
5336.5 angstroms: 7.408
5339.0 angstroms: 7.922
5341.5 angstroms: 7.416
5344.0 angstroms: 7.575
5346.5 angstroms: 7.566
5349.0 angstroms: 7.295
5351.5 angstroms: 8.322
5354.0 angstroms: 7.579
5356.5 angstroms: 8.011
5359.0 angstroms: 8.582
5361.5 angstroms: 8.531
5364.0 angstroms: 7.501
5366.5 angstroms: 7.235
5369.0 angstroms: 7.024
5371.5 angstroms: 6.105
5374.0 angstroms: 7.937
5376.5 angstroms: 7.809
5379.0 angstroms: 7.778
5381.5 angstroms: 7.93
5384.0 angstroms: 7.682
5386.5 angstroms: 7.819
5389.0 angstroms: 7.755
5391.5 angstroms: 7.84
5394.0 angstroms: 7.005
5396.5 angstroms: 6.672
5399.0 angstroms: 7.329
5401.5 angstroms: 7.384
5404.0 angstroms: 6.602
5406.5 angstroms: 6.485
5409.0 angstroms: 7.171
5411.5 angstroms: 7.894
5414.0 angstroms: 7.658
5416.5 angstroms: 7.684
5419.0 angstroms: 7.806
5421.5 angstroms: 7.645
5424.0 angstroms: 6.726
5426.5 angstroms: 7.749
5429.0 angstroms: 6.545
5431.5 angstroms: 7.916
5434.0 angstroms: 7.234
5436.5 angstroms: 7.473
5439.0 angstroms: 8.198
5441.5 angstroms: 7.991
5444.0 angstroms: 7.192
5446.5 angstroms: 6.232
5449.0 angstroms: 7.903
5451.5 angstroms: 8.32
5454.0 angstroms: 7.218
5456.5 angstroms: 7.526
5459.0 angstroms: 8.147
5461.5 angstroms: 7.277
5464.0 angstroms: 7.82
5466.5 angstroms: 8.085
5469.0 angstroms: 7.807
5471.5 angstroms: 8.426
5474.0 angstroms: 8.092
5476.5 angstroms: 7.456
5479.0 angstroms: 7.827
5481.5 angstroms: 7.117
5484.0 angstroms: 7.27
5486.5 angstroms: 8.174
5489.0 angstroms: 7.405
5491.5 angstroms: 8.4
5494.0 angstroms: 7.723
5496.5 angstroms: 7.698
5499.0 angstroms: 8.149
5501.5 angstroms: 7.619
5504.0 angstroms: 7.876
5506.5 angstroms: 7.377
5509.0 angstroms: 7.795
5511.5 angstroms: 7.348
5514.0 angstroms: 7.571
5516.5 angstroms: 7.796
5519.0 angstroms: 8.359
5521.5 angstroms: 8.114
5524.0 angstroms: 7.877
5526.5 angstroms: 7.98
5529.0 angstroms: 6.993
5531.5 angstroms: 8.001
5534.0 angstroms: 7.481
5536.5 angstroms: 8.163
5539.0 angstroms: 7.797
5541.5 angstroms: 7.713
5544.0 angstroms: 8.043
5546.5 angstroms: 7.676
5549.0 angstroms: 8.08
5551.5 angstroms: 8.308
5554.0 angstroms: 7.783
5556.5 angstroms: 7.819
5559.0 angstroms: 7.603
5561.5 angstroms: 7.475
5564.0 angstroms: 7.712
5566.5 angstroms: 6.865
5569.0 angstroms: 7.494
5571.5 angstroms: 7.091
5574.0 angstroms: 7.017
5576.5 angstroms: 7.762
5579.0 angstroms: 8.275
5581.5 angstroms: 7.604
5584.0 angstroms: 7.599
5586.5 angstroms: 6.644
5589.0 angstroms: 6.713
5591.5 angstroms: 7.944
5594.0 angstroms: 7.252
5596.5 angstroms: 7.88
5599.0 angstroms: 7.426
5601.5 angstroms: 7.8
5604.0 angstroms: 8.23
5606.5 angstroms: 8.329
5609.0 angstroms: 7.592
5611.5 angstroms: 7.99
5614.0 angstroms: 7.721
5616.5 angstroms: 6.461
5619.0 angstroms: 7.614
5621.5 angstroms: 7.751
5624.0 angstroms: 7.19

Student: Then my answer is 32.2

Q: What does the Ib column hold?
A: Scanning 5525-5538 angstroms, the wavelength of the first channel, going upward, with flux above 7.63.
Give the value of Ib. 5526.5 angstroms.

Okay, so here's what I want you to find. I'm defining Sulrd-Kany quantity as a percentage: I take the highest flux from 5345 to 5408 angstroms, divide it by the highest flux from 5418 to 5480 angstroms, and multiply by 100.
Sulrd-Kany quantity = 102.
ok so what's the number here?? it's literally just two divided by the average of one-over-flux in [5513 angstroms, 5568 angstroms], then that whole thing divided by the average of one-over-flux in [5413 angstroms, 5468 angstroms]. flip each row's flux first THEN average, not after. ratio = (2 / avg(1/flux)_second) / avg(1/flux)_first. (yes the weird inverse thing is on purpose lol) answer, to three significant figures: 117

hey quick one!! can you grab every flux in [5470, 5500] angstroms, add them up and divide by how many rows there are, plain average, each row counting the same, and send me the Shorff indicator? 7.81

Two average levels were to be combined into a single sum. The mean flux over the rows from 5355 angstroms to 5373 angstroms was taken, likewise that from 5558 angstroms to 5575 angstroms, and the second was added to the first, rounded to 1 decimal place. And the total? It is 14.9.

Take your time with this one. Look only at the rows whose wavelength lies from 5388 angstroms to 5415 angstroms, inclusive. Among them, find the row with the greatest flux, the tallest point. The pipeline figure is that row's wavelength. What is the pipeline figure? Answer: 5411.5 angstroms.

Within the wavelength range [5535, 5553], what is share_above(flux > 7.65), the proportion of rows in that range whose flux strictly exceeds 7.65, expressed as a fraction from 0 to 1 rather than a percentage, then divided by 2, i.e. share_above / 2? 0.50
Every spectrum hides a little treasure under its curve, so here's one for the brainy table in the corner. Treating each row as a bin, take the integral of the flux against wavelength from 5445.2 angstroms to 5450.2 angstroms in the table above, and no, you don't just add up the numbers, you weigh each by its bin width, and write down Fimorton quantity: 35.3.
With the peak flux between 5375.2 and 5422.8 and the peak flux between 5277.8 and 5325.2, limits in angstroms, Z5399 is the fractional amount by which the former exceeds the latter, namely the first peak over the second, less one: -0.10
